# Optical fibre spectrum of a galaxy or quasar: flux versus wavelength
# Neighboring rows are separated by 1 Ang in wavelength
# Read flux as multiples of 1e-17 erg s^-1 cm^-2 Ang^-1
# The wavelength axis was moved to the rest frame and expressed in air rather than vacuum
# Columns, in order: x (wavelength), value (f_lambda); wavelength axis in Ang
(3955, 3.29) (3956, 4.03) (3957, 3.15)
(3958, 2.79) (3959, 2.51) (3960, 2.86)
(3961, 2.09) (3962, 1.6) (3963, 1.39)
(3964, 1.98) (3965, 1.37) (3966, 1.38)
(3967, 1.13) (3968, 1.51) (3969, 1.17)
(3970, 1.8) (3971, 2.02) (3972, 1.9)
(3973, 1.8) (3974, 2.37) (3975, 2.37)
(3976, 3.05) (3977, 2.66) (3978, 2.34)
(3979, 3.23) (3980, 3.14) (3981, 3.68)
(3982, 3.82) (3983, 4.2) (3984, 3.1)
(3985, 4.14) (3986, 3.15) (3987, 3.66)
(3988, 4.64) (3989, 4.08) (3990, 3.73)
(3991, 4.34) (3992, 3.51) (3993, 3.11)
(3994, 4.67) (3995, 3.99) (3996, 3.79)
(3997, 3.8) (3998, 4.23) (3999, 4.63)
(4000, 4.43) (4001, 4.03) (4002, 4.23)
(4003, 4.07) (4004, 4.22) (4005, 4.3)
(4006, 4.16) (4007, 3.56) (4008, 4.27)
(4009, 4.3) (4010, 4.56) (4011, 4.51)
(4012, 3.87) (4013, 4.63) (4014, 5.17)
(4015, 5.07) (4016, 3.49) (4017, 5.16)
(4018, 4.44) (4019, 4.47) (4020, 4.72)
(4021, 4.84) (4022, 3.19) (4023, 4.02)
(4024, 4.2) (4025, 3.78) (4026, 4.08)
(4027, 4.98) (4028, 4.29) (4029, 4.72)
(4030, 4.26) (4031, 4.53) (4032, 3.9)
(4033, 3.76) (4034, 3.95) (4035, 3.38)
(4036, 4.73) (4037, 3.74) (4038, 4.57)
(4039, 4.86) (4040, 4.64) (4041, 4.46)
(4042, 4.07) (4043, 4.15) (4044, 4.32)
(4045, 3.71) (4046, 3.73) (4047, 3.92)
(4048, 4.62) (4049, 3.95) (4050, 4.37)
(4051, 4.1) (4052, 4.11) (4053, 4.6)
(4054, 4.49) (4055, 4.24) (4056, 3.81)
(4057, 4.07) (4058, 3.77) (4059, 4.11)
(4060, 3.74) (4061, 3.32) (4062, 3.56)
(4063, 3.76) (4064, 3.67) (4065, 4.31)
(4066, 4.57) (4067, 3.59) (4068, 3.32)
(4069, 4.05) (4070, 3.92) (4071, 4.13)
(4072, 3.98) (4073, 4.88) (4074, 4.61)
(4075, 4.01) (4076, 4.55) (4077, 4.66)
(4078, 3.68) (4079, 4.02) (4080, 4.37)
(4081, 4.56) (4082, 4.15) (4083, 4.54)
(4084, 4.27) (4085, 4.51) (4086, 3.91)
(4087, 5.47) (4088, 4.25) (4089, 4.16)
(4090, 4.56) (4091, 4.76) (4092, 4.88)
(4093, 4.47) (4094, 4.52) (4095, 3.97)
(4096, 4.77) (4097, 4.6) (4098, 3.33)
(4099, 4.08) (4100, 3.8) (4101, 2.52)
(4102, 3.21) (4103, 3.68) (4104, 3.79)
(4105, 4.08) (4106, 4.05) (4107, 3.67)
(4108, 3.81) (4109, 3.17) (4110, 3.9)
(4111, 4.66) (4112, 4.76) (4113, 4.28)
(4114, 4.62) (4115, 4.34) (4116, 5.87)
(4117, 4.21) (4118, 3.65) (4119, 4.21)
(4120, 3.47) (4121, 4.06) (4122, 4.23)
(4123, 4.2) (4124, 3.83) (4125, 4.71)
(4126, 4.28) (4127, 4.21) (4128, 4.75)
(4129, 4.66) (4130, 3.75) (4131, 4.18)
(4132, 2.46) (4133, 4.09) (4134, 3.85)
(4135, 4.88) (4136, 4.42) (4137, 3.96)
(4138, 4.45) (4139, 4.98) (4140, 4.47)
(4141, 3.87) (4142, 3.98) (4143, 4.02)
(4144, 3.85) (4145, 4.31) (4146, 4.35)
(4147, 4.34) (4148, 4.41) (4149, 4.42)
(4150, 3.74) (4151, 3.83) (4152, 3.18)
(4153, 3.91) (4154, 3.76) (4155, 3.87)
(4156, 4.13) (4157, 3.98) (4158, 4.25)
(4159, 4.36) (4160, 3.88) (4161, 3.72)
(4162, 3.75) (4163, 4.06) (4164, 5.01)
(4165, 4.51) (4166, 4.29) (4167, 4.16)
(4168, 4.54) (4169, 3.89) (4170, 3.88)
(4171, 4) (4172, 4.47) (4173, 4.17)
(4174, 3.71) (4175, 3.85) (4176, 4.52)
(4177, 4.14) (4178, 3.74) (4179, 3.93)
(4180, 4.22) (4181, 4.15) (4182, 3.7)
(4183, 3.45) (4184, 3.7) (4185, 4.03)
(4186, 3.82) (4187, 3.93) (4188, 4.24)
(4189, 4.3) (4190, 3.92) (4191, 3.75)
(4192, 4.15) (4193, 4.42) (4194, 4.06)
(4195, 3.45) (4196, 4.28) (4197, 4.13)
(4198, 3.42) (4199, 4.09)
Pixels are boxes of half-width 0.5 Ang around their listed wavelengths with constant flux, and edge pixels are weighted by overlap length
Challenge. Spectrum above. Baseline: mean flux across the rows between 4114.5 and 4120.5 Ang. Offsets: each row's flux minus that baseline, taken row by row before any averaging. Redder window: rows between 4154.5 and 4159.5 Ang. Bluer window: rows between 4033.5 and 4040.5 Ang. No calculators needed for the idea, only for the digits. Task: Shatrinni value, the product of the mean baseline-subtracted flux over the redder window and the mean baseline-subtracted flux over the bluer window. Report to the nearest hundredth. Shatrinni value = 0.00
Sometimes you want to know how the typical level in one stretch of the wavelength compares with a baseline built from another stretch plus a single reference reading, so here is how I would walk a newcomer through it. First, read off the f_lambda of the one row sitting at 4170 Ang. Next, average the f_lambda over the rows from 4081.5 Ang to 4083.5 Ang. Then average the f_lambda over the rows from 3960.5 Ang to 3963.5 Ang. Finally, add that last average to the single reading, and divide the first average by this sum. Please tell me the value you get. 0.780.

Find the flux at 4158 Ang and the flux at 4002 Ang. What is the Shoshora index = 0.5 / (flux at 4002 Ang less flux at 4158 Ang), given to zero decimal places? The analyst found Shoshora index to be -25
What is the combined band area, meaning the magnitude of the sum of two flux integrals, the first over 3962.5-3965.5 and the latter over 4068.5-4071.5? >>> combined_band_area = 17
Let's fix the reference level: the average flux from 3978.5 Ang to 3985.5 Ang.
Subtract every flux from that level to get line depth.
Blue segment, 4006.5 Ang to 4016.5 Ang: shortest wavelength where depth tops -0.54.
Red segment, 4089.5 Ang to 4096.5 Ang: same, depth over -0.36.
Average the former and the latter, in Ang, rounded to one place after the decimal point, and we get 4051.0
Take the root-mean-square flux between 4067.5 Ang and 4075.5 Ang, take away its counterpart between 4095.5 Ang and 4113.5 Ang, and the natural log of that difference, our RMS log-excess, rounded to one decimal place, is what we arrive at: -1.6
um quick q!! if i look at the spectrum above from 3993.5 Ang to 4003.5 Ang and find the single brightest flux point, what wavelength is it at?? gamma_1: 3994 Ang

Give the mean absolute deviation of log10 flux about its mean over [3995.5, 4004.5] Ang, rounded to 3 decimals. 0.022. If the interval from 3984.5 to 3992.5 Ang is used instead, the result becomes 0.044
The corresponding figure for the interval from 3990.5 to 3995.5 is 0.056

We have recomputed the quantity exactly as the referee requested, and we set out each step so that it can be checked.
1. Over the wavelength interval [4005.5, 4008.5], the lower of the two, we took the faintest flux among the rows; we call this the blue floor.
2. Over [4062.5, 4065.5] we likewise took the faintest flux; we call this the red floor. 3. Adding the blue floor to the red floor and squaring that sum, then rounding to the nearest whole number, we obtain 52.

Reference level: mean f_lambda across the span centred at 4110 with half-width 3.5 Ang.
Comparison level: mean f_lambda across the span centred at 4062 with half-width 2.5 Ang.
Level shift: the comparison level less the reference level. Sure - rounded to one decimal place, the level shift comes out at -0.4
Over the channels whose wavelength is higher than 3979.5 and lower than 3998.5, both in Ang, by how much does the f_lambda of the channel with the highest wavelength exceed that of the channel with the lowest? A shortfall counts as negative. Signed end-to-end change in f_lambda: 1.1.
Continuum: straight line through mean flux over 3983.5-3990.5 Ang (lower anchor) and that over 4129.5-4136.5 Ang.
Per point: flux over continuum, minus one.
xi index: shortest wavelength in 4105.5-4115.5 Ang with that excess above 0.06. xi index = 4111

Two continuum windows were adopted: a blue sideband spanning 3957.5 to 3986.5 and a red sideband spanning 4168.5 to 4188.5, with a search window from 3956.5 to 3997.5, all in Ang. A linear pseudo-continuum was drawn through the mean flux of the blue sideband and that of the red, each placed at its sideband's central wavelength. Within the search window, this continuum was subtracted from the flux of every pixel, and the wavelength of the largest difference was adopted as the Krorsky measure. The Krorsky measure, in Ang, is 3988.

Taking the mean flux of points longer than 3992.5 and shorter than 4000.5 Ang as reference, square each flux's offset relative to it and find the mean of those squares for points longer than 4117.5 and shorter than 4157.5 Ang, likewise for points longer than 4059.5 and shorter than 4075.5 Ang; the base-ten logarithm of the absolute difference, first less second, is -4.0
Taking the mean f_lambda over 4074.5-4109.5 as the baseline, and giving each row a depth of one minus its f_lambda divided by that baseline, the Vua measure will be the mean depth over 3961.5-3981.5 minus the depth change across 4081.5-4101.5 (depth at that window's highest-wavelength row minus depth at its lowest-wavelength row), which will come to 0.10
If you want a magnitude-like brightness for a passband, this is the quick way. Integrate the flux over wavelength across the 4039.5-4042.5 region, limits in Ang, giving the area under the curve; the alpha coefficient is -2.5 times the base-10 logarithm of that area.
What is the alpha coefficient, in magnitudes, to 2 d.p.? -2.80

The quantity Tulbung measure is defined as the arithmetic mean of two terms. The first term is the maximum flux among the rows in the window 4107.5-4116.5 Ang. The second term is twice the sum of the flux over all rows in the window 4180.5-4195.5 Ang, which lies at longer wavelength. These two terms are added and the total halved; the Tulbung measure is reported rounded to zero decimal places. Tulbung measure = 62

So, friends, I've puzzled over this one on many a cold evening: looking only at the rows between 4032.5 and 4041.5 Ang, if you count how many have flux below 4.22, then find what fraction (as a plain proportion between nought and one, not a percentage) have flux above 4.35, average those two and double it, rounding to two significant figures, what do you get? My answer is 4.6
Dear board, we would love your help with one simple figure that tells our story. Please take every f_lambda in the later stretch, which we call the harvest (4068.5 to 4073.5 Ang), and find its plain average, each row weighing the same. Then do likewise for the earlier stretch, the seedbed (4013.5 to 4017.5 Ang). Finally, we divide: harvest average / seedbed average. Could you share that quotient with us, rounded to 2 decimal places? 0.89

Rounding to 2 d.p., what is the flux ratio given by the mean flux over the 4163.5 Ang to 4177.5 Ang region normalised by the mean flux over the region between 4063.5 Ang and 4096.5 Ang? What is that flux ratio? 0.98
